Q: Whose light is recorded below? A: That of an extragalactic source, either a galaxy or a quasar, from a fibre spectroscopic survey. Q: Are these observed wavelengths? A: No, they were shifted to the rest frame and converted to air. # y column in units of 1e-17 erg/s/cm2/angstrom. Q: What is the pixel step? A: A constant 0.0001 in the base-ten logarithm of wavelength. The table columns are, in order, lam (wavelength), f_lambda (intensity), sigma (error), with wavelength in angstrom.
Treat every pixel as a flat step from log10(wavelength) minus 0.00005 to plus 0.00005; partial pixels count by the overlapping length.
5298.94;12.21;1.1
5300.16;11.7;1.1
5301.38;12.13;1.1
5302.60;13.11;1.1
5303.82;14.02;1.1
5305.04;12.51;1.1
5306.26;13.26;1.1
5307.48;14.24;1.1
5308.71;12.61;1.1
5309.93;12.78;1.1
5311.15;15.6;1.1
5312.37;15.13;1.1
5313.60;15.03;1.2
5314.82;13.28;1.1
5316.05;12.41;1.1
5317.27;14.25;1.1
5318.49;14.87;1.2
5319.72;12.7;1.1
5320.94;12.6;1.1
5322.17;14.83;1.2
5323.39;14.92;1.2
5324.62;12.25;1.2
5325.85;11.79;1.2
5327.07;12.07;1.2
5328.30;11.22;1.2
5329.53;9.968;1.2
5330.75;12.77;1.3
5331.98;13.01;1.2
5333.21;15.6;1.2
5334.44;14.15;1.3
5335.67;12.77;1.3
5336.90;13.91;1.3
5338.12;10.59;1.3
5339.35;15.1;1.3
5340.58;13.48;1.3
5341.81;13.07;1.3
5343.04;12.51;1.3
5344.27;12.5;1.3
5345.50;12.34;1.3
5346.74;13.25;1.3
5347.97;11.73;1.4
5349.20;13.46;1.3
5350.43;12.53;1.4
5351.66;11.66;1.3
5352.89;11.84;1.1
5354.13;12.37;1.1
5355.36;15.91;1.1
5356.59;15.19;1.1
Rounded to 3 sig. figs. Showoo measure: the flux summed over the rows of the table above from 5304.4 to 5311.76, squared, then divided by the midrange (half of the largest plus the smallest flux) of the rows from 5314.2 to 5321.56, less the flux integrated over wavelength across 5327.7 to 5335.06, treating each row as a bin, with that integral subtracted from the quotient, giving 387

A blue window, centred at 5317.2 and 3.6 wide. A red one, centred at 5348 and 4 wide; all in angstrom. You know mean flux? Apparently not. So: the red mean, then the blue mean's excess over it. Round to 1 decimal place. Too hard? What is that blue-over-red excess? 1.0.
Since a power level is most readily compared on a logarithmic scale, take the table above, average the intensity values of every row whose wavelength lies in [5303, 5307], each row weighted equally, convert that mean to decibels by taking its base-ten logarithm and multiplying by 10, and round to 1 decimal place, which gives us 11.2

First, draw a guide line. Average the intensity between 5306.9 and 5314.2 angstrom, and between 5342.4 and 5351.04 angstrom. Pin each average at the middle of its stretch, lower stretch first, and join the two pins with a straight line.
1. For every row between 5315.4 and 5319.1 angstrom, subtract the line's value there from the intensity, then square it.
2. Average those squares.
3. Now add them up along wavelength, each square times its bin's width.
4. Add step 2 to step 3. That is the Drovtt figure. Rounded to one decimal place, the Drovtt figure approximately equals 5.6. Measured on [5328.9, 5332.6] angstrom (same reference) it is 18.8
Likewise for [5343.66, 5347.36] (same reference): 0.9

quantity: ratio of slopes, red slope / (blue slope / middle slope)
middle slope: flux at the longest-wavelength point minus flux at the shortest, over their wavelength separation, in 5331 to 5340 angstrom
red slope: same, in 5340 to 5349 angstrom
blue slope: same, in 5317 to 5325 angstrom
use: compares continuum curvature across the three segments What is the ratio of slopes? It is 0.25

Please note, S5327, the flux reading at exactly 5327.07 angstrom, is 12.07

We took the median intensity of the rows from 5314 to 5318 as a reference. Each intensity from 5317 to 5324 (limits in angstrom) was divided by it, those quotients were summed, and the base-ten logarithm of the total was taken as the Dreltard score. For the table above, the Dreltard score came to 0.80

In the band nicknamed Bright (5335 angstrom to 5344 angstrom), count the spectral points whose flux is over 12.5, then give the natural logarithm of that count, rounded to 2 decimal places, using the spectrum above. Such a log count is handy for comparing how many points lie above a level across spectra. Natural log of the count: 1.79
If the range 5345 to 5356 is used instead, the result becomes 1.39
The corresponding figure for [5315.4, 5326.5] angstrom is 1.79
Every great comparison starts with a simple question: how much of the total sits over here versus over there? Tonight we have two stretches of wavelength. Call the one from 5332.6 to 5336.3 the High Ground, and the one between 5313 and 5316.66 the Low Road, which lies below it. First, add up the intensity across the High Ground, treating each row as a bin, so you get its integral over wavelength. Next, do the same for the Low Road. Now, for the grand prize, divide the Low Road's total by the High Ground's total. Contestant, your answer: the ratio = 0.95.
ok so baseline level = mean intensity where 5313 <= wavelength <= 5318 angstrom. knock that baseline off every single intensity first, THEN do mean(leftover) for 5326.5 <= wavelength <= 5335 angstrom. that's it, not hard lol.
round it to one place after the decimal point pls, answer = -1.1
